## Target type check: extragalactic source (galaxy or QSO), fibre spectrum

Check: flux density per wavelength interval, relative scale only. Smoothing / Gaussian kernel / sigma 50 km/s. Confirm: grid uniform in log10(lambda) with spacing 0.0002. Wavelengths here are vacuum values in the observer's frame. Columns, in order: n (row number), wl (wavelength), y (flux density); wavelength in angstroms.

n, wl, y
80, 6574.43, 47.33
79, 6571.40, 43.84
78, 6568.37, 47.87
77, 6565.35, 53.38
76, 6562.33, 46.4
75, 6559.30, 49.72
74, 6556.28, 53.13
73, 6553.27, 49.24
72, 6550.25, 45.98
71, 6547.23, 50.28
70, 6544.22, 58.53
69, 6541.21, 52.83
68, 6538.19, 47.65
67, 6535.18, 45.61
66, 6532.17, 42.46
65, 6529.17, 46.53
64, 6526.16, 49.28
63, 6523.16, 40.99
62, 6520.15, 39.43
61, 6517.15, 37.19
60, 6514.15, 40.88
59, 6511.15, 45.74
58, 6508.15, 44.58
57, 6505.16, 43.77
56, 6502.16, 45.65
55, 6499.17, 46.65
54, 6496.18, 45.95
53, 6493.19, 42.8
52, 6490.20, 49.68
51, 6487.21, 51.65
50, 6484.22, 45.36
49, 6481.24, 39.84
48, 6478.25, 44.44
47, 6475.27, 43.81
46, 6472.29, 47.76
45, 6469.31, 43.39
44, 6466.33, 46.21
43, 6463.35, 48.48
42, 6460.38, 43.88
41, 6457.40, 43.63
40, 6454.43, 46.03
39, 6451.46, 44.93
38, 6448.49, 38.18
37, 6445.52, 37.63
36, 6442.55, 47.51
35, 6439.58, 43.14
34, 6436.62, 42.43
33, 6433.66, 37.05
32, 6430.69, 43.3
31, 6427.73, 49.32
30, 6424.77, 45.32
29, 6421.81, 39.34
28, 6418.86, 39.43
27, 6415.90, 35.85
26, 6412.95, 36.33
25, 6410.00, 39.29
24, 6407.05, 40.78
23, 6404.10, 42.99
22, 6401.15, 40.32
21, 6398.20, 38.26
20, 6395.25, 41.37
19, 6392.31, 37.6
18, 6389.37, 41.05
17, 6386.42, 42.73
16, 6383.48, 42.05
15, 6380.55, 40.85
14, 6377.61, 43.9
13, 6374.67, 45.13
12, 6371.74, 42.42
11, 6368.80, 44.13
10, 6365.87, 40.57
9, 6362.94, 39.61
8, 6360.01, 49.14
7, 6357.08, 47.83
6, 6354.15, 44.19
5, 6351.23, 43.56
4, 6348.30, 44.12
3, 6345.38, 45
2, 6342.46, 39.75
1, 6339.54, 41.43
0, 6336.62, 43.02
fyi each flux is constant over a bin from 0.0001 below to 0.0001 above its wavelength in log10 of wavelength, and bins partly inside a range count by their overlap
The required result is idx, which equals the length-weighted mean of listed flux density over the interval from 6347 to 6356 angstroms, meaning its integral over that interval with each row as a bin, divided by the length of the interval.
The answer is 44.1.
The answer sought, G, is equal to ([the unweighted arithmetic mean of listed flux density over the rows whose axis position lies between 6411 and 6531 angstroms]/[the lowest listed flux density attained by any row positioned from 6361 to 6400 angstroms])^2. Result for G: 1.34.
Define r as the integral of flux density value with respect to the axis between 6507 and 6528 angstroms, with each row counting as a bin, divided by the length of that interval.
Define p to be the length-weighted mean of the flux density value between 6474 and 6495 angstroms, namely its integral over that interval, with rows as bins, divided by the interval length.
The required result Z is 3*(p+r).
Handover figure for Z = 264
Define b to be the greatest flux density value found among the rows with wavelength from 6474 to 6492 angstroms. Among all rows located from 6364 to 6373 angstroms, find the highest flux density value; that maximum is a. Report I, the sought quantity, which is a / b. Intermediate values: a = 44.13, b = 51.65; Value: 0.85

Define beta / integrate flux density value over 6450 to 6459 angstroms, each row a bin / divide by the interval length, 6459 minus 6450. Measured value 45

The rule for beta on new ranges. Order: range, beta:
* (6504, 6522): 42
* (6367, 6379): 44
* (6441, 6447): 43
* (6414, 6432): 42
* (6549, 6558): 50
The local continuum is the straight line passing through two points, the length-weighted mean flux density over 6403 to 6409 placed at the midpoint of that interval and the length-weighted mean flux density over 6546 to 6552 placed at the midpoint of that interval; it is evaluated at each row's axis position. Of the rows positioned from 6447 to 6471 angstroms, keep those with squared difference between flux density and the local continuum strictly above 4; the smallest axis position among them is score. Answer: 6448.49 angstroms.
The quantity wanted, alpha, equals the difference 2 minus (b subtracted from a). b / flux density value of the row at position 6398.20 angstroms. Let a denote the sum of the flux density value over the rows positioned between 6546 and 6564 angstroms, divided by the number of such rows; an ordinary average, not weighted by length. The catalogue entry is -8.9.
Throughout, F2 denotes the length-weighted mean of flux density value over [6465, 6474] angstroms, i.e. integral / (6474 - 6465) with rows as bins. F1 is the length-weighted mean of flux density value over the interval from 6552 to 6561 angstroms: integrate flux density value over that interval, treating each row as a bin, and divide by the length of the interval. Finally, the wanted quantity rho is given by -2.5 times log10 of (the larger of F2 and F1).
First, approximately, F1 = 51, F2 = 45.7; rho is -4.26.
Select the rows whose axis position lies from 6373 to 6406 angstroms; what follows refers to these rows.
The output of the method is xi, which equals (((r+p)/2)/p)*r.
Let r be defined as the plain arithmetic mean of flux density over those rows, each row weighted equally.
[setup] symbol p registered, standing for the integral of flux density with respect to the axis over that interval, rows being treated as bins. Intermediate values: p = 1369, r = 41.5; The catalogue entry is 21.4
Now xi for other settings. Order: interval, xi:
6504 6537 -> 22.3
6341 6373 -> 22.5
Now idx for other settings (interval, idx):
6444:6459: 42.1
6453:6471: 45.3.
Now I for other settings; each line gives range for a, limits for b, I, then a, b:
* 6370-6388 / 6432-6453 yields 0.95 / 45.13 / 47.51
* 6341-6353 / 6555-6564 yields 0.85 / 45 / 53.13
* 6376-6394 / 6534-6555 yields 0.75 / 43.9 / 58.53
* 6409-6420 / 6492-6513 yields 0.85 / 39.43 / 46.65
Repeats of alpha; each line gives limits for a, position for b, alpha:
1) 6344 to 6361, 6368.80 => 0.5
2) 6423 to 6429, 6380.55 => -4.5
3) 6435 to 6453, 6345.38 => 4.7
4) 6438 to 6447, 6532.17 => 1.7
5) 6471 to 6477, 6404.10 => -0.8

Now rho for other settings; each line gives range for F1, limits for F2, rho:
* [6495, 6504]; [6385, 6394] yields -4.16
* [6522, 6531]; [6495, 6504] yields -4.16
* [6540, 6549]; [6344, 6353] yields -4.33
